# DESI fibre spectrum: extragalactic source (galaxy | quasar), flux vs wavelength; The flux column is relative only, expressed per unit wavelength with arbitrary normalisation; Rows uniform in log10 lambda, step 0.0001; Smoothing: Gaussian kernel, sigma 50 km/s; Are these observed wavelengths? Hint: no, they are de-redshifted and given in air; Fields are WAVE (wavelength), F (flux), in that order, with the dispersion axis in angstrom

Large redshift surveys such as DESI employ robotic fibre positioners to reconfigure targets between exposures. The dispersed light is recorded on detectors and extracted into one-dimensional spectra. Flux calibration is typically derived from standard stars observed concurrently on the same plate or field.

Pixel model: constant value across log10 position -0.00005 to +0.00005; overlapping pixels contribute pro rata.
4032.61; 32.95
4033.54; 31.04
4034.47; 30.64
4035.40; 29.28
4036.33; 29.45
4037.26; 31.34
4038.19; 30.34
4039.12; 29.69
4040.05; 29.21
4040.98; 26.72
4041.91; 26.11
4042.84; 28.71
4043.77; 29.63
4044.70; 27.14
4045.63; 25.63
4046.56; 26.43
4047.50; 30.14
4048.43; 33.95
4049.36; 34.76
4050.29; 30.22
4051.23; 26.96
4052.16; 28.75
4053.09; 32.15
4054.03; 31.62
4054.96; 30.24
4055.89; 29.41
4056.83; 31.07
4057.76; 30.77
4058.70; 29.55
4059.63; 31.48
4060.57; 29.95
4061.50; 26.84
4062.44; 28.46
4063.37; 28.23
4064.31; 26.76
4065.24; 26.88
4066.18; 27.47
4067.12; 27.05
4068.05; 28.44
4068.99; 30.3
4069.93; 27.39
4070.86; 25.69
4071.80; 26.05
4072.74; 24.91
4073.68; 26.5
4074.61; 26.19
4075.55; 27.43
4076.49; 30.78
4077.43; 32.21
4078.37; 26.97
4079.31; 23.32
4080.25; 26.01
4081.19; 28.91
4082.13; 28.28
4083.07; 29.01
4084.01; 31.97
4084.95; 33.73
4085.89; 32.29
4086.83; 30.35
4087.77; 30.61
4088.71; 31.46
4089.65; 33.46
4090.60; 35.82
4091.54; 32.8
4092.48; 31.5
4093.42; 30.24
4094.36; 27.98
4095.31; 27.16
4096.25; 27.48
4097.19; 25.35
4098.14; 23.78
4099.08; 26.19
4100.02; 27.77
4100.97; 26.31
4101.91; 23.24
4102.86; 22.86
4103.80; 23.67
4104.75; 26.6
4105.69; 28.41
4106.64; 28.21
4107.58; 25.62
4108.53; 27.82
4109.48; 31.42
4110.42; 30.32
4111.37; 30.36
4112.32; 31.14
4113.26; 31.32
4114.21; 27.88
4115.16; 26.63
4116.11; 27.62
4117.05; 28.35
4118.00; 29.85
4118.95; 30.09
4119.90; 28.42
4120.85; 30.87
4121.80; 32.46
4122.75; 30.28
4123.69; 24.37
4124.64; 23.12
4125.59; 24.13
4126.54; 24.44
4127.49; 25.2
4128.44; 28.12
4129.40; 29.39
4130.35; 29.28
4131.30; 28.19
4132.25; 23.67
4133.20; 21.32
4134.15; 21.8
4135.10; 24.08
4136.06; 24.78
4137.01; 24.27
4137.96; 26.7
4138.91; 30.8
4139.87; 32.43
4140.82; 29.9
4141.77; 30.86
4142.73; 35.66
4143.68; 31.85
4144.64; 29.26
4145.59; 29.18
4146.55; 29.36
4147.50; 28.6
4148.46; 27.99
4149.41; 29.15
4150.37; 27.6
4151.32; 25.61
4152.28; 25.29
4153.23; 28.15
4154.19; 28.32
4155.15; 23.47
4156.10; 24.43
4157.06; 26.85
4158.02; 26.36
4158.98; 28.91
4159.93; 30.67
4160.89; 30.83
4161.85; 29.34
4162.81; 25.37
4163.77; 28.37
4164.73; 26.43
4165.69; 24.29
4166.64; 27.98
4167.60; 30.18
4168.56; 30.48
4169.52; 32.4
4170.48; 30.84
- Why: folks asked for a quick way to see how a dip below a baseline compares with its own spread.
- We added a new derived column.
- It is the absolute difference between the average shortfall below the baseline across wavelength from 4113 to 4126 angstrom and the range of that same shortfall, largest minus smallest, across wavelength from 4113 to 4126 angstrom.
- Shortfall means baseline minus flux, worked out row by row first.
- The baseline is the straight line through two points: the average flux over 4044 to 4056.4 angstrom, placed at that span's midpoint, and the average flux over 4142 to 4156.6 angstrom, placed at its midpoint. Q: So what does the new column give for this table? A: 8.8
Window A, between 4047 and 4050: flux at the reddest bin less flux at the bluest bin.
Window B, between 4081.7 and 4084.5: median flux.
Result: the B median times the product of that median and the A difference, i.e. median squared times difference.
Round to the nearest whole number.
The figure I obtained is 3888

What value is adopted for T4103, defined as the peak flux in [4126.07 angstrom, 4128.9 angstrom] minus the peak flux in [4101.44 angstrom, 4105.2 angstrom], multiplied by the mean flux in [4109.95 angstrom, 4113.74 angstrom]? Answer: 47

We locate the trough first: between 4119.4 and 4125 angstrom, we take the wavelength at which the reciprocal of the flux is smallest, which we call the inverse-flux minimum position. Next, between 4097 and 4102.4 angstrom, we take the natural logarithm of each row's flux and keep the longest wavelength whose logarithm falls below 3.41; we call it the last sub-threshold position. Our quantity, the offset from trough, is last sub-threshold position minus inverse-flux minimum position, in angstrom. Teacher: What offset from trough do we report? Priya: -19.9 angstrom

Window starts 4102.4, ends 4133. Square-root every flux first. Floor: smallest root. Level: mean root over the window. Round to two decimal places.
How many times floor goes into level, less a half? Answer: 0.60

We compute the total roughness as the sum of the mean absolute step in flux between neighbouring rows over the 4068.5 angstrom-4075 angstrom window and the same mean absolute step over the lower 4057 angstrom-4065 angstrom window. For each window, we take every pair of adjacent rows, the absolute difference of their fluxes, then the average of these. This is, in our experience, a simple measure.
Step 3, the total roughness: 2.9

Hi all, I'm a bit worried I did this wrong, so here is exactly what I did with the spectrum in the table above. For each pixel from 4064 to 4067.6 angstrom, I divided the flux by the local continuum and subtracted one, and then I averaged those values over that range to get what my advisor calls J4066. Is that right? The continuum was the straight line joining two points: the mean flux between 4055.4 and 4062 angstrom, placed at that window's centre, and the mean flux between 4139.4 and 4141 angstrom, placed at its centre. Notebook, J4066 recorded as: -0.10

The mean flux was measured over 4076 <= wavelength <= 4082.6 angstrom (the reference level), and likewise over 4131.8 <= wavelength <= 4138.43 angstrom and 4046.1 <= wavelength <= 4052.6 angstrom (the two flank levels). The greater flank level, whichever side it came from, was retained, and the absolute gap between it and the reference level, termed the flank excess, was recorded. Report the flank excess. 2.1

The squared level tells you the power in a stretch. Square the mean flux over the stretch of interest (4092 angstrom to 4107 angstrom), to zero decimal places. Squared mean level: 711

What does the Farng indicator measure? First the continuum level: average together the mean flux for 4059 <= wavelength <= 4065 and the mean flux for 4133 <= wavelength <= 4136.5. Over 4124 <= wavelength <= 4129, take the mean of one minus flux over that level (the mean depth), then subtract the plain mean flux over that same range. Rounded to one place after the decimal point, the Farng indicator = -25.0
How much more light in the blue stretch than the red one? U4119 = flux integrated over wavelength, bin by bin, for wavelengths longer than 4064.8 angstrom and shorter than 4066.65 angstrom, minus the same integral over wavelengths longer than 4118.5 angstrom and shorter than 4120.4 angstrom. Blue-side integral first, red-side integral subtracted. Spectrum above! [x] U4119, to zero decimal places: -5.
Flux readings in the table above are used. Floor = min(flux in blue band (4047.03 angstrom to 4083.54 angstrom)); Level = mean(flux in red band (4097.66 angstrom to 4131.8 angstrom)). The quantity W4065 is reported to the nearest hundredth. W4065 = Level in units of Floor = 1.18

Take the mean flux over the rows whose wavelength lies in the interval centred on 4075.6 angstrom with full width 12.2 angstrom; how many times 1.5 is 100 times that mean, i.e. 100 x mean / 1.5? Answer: 1807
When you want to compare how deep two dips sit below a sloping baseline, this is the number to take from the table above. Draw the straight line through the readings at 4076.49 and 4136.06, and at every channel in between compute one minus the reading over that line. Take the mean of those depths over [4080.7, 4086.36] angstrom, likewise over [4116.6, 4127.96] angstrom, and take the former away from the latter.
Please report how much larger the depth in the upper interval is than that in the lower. -0.034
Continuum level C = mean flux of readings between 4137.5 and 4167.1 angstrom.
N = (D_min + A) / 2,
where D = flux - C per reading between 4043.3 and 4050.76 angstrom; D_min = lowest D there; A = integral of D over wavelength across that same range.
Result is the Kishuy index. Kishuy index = 3.7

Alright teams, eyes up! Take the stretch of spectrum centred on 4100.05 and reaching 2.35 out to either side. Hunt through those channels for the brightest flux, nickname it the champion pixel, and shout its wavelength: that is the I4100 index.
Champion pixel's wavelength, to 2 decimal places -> 4100.02 angstrom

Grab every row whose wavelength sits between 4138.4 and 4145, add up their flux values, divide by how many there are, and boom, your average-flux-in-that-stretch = 31.5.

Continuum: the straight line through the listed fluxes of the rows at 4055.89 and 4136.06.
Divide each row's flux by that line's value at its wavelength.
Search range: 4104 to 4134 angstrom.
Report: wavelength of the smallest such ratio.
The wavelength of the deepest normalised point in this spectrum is 4133.20 angstrom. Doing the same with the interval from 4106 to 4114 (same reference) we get 4107.58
